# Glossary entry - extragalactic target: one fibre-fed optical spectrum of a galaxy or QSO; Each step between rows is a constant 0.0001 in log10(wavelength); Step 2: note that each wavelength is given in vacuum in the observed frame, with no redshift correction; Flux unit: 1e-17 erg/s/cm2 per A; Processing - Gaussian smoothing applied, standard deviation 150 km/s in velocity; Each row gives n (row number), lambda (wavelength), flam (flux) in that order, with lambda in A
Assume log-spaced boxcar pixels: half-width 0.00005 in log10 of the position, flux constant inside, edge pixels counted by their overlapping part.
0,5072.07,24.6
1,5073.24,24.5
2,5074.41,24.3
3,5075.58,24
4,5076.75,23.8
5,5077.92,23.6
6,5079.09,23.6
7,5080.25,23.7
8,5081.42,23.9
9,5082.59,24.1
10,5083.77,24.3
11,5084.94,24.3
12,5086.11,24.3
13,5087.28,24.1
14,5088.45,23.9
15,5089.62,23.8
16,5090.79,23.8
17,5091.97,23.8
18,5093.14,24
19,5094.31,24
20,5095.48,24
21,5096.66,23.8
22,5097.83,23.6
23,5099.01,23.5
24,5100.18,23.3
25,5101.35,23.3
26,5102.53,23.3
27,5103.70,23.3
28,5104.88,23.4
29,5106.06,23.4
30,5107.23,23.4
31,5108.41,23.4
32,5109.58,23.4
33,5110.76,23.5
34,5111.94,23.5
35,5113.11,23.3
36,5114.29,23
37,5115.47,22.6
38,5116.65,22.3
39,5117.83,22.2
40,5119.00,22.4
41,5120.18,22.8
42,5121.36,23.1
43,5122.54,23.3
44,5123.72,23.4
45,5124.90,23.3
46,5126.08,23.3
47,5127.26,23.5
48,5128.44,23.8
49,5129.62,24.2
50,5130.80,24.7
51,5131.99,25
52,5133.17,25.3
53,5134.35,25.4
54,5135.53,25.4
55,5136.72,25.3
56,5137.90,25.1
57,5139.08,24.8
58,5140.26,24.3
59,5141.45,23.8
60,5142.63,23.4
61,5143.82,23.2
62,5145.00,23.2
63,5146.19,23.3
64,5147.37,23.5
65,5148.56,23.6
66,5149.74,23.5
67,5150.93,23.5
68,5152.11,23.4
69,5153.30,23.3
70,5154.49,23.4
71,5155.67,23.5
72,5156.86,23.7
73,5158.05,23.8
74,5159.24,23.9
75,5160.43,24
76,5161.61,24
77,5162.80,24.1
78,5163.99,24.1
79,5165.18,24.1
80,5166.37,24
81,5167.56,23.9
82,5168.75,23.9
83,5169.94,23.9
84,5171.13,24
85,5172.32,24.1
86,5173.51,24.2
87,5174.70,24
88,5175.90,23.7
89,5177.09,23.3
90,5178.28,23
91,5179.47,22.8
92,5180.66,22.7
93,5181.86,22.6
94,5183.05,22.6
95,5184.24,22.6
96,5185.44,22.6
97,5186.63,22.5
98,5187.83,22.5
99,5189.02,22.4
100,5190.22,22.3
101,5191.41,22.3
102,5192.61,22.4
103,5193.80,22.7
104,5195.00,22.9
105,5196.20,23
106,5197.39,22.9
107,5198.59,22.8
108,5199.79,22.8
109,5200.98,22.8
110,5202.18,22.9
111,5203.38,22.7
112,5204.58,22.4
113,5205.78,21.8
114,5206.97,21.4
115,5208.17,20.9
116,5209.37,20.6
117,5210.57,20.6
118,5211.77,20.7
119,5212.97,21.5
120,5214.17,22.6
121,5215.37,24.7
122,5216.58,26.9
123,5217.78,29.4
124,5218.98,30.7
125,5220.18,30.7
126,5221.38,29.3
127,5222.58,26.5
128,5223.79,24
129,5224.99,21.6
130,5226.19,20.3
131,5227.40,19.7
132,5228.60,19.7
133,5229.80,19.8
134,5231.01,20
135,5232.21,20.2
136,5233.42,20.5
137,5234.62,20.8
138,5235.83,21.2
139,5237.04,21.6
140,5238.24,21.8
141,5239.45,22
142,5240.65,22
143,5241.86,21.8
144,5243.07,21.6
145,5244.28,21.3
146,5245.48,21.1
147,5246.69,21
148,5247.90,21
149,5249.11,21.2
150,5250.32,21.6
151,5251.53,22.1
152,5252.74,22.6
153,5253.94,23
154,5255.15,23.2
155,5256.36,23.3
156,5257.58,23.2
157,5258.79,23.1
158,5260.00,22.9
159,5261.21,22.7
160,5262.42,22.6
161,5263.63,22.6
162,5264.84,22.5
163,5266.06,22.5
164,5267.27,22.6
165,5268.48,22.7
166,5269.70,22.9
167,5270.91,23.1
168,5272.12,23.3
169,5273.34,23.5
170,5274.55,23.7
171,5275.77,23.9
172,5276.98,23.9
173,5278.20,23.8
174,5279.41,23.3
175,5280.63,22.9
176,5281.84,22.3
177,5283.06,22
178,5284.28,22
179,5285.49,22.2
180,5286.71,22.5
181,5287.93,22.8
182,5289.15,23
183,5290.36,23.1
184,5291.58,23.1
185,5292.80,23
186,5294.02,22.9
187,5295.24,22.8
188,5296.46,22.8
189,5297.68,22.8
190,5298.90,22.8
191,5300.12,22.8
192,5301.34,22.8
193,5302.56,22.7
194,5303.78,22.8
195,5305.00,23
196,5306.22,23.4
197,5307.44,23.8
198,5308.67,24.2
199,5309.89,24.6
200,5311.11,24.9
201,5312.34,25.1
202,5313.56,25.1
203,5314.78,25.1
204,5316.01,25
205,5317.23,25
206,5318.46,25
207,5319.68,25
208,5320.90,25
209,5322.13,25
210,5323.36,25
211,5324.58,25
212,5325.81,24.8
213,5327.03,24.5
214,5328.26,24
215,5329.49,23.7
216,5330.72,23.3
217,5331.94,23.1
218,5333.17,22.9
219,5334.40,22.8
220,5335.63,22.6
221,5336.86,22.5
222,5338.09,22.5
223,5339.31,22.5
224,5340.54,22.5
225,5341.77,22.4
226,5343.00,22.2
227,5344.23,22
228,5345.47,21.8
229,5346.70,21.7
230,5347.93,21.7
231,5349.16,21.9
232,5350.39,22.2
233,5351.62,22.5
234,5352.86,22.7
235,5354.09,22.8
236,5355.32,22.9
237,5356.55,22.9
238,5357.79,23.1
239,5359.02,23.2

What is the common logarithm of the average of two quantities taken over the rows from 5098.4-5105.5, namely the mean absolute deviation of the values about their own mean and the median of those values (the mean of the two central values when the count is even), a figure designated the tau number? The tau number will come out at 1.07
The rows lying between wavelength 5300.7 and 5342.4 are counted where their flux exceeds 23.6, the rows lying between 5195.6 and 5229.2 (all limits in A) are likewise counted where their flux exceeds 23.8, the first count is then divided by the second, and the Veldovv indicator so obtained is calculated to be 2.4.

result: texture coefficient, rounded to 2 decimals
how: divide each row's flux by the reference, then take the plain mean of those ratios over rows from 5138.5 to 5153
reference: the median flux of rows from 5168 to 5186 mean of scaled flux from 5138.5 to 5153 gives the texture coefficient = 1.01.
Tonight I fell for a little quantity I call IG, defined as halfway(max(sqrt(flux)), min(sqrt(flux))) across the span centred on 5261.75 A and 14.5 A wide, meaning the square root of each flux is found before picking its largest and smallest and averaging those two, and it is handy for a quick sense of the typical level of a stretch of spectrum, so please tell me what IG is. 4.79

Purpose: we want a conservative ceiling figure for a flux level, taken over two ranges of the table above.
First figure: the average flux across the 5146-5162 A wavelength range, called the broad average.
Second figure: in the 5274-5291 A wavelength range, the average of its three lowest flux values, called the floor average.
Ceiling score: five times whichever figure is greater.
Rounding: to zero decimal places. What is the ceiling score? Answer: 118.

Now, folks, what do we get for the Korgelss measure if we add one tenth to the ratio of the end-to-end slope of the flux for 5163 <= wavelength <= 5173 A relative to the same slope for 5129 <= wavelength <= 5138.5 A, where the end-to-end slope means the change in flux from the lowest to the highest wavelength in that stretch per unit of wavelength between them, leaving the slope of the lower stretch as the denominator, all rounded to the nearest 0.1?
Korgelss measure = 0.1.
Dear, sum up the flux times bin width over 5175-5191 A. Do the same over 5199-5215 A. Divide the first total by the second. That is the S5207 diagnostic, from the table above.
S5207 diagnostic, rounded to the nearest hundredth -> 1.04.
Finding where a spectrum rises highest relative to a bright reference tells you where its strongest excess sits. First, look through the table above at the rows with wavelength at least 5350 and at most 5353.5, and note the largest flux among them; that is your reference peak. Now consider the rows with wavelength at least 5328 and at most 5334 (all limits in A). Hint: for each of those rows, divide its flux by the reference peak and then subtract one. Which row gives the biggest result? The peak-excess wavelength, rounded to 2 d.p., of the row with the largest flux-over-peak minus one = 5328.26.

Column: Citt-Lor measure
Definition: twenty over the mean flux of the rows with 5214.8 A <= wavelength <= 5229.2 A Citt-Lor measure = 0.791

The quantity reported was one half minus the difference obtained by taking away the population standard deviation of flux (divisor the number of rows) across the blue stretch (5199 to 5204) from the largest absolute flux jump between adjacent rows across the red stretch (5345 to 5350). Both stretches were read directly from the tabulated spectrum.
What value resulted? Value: 0.37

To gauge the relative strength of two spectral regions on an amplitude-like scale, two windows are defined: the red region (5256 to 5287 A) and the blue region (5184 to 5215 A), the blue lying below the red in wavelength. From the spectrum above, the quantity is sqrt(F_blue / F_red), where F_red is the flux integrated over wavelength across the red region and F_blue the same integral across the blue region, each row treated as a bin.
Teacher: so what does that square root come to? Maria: 0.98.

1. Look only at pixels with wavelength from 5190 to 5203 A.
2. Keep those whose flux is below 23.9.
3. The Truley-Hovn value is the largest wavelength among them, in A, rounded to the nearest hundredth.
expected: 5202.18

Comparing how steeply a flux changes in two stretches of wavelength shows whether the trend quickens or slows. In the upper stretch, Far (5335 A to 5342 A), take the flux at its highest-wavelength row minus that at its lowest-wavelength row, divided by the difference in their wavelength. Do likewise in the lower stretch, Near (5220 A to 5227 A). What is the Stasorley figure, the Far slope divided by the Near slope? 0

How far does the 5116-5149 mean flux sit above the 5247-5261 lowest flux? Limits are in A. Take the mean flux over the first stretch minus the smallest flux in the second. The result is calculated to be 3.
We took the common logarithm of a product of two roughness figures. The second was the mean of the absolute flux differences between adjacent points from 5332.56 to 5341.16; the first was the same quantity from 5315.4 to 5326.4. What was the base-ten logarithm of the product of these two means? -2.8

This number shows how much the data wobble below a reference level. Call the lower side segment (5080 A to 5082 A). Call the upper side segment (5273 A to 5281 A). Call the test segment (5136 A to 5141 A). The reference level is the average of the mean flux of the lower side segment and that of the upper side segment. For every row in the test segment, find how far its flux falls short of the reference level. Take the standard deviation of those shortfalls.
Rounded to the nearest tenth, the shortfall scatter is 0.4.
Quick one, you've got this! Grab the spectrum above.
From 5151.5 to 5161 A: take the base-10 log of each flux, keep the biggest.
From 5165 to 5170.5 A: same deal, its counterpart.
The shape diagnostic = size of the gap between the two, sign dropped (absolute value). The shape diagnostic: 0.0018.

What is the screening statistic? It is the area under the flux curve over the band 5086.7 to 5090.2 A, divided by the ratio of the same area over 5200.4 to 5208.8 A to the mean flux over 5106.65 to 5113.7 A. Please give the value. 11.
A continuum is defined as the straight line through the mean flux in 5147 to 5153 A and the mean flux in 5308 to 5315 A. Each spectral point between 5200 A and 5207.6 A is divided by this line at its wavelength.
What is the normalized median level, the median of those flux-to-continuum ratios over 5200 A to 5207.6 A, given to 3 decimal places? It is 0.942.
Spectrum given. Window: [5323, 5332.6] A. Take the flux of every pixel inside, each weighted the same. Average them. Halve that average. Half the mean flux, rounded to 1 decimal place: 12.1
